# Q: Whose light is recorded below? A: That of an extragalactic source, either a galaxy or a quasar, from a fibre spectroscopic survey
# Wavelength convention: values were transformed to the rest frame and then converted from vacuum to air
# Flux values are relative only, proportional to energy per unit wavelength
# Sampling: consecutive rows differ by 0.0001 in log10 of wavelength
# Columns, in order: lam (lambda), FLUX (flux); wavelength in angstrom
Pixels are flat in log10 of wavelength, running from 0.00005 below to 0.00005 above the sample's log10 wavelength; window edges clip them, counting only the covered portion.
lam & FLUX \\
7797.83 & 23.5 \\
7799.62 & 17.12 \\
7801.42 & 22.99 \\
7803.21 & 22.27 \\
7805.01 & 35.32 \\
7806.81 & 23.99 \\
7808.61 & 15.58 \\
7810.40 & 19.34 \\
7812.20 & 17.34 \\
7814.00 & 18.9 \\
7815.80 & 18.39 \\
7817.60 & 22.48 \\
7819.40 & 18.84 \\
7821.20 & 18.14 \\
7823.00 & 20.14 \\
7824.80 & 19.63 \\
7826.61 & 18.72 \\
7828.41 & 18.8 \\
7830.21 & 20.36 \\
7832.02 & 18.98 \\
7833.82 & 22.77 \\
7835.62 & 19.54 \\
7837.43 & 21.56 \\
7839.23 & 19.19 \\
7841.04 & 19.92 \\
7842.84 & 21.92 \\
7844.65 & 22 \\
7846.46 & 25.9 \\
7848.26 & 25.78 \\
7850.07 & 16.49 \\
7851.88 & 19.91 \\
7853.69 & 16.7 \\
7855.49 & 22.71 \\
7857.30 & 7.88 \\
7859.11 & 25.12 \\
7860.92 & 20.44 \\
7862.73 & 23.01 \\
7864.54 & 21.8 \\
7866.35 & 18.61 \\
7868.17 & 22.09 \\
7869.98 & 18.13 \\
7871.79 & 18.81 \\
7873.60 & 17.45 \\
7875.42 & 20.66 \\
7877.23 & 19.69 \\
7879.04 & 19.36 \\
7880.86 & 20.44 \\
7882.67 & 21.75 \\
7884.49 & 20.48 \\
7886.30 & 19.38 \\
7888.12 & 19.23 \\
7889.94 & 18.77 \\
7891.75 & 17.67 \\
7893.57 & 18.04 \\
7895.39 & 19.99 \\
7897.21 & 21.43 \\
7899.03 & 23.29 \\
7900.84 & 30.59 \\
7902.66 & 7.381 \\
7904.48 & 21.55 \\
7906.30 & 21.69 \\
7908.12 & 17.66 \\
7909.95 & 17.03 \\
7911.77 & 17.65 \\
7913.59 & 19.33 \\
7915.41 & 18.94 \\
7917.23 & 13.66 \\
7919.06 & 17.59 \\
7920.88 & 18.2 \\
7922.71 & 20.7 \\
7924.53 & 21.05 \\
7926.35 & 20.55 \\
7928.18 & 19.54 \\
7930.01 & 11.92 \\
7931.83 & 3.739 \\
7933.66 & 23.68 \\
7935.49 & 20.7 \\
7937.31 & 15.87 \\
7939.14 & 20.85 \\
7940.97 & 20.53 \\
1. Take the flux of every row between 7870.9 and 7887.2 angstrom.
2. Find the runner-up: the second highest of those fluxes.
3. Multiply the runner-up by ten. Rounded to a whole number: 207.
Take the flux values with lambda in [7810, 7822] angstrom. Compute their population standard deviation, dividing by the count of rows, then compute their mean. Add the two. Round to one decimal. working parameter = 20.6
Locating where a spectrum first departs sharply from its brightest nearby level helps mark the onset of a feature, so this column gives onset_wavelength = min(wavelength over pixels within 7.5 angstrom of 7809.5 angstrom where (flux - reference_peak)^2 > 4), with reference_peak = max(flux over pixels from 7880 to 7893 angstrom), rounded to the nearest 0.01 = 7805.01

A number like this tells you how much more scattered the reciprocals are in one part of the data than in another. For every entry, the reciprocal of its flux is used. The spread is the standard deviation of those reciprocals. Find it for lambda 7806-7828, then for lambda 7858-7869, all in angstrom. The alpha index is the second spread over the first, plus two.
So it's 2.8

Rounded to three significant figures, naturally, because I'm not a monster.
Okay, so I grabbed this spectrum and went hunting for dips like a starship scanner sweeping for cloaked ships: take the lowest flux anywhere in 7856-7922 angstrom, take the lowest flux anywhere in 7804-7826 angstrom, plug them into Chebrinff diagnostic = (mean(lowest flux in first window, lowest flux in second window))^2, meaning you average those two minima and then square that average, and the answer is 132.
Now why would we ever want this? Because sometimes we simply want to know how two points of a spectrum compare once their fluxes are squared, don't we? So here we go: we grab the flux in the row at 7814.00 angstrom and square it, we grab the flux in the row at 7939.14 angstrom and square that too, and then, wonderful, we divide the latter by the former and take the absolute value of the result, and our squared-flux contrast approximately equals 1.2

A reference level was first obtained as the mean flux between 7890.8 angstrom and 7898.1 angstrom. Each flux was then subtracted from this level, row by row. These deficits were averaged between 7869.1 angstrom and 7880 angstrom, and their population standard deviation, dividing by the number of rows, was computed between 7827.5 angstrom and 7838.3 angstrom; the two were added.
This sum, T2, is 2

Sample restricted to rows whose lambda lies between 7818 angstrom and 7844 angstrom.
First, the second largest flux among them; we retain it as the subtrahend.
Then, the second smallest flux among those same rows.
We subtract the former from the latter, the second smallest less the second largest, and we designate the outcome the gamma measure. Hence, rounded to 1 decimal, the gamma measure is -3.2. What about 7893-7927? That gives -9.6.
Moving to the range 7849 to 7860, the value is -6.2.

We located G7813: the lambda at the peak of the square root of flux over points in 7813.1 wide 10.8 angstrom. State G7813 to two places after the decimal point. 7817.60 angstrom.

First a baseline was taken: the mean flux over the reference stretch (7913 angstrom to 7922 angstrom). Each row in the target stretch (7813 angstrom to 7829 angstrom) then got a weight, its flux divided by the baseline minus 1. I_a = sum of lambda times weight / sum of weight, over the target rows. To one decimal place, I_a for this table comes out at 7820.8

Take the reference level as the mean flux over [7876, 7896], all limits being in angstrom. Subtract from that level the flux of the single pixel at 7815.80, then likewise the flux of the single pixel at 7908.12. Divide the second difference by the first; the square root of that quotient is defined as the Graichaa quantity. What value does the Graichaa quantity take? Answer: 1.28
